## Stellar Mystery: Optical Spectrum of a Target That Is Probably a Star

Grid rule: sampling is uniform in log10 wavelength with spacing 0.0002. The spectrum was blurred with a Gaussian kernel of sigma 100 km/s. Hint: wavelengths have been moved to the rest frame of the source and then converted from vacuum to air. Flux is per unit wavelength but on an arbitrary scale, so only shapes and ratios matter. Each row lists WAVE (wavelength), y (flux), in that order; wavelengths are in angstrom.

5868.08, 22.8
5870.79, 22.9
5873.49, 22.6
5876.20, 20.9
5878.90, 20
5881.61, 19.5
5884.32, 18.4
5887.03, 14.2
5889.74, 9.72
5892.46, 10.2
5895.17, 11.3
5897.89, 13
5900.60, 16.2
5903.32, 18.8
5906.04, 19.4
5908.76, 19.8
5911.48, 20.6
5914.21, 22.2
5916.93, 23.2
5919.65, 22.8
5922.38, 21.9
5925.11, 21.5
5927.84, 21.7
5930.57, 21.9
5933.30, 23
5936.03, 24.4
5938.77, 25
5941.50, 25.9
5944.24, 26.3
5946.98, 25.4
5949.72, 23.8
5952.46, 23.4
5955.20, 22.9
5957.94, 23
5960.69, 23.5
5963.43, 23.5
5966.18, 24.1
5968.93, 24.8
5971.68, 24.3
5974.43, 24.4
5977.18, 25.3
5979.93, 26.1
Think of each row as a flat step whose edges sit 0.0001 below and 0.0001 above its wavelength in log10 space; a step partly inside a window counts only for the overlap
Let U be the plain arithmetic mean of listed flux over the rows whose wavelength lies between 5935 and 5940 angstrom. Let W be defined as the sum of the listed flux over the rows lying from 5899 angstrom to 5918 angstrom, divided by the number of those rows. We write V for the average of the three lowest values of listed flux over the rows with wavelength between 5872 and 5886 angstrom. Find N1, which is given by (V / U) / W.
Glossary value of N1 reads 0.039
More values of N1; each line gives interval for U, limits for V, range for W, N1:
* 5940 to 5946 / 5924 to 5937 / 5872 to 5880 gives 0.039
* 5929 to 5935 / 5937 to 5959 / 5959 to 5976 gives 0.043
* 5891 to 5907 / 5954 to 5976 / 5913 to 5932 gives 0.070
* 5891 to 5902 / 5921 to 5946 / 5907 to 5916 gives 0.082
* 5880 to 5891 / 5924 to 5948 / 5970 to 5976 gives 0.058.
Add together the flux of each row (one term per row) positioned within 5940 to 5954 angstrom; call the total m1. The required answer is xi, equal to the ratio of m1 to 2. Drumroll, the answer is 62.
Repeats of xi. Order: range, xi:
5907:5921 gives 54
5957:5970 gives 59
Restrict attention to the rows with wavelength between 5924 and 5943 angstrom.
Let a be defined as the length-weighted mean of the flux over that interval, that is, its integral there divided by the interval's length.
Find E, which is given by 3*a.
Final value 70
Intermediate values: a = 23.4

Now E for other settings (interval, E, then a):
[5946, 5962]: 71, 23.6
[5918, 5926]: 66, 22.1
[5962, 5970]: 72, 24.1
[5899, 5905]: 52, 17.4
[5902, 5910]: 58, 19.3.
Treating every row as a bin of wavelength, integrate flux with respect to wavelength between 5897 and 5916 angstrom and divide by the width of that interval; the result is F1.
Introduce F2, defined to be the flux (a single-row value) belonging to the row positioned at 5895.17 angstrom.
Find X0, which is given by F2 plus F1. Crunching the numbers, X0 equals 30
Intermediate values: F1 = 19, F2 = 11.3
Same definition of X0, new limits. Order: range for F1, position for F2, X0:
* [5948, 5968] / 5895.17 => 35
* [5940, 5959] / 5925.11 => 46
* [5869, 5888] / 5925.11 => 41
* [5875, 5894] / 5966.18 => 40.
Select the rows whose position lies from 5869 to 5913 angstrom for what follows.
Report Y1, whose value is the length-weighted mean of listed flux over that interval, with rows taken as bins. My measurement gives 17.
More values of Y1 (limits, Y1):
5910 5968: 23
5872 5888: 19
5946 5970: 24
